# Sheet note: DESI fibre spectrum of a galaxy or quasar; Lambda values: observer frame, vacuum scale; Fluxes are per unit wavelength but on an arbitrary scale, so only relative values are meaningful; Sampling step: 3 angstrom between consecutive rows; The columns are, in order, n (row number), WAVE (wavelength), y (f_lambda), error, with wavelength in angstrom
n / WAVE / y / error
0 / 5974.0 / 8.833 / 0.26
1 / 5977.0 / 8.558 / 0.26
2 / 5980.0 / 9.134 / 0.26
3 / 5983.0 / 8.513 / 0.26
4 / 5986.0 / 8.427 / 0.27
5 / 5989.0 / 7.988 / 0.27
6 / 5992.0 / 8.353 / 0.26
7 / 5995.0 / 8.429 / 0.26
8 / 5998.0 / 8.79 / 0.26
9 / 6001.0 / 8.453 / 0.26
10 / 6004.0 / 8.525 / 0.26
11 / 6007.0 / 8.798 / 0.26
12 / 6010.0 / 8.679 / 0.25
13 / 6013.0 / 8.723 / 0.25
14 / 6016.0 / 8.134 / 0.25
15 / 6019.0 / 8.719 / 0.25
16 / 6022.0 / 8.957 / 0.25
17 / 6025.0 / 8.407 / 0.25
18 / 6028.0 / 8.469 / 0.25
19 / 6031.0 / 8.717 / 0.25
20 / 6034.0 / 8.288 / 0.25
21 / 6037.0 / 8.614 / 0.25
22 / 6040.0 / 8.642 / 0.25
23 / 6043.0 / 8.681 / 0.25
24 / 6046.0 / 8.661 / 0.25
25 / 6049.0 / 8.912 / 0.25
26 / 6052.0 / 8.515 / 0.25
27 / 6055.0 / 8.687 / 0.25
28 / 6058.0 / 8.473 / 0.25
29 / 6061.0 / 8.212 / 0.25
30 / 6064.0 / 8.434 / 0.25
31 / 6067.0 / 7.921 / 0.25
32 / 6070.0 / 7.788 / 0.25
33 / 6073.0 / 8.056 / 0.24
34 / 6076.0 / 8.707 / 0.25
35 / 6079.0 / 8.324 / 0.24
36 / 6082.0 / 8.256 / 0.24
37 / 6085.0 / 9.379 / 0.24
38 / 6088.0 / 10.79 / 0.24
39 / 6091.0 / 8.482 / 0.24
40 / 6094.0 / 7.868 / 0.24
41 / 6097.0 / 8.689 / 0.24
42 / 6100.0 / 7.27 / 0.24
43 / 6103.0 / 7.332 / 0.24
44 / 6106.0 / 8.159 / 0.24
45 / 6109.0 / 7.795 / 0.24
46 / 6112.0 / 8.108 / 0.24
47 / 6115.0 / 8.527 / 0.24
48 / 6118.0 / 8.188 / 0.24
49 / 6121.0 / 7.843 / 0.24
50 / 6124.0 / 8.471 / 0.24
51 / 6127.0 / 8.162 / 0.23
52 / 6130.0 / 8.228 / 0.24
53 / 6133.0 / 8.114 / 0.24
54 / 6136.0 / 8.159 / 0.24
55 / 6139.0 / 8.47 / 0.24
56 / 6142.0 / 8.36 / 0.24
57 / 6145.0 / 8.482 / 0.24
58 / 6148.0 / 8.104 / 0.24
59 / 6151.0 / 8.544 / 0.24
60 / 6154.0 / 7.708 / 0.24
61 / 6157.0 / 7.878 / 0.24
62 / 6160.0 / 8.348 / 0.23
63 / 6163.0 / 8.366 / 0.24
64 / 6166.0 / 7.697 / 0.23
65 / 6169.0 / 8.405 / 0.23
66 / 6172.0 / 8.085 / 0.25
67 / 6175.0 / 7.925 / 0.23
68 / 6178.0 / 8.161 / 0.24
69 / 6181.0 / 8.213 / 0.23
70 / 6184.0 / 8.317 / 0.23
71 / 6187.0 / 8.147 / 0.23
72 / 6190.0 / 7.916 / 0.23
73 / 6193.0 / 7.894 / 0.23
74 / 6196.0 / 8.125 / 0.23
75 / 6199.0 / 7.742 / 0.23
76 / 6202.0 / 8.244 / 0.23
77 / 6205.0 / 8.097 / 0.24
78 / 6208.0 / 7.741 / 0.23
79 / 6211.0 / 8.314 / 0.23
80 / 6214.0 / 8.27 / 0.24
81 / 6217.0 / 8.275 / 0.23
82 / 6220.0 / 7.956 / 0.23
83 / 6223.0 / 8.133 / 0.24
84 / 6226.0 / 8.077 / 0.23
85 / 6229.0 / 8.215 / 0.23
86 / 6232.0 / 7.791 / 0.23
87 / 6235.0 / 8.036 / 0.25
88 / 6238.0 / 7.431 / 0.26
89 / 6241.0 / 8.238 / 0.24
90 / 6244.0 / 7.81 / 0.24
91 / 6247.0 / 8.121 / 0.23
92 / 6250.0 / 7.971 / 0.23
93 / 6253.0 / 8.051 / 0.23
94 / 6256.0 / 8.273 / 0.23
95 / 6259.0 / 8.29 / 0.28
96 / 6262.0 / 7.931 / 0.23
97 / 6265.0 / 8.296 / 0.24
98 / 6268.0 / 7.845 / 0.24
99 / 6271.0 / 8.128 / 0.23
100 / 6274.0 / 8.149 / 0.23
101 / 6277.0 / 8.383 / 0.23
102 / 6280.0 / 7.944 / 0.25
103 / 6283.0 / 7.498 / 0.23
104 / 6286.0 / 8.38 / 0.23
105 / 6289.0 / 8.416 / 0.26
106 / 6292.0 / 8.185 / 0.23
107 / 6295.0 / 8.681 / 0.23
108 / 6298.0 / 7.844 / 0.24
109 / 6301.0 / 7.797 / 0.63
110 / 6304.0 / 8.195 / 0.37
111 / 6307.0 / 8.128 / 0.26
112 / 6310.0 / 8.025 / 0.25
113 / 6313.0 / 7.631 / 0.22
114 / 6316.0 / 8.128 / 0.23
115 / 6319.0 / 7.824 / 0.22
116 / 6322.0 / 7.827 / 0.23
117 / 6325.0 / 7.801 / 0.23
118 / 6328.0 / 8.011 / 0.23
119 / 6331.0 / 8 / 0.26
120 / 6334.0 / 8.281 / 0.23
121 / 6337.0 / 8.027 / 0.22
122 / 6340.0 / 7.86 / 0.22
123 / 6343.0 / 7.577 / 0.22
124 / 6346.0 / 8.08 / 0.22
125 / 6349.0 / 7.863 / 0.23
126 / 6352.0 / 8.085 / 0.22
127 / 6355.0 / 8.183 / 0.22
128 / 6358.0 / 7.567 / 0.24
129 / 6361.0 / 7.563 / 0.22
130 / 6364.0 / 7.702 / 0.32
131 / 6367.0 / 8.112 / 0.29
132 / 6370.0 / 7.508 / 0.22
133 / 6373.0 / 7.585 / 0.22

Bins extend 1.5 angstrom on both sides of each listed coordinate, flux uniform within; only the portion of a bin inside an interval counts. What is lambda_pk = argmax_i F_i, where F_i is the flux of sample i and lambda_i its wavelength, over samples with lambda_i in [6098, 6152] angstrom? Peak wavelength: 6151.0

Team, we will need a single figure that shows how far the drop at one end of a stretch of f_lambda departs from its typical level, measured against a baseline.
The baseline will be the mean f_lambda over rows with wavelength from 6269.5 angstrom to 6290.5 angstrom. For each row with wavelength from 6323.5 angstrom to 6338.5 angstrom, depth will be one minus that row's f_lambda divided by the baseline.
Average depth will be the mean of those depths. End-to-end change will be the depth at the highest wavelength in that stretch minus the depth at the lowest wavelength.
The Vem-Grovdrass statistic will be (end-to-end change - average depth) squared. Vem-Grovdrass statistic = 0.0017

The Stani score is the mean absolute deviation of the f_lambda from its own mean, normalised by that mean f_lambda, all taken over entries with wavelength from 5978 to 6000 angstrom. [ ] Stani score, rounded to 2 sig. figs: 0.030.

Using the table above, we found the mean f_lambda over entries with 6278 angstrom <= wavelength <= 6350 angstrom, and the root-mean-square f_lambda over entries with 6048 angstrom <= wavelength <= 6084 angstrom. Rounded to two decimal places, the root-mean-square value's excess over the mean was 0.36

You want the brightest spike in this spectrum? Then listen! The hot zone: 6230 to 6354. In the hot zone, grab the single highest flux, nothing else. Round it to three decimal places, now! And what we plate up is 8.681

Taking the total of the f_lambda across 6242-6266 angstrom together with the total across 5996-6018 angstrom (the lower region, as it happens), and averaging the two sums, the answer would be 62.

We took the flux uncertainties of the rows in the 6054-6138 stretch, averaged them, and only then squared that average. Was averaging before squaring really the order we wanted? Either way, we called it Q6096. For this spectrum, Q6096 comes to 0.059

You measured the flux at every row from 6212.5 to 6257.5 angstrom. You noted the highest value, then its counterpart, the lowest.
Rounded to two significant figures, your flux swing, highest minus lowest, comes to 0.84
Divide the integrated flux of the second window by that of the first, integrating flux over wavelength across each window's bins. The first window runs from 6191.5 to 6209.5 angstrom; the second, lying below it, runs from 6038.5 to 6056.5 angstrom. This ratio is 1.09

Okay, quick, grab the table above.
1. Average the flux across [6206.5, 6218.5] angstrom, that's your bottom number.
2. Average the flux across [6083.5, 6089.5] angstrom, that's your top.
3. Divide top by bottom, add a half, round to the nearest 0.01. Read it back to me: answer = 1.74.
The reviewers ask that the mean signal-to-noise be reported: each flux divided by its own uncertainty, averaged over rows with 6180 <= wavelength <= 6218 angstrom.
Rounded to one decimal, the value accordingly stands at 35.0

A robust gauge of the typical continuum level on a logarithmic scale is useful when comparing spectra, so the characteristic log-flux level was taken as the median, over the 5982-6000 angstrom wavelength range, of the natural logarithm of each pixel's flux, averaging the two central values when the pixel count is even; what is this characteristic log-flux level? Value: 2.13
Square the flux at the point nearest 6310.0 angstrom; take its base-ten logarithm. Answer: 1.809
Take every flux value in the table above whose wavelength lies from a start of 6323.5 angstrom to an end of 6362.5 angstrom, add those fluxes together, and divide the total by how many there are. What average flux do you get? 7.92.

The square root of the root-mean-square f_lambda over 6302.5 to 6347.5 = 2.82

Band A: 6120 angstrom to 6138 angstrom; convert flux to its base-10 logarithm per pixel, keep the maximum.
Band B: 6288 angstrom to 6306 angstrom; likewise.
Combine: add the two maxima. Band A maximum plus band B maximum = 1.867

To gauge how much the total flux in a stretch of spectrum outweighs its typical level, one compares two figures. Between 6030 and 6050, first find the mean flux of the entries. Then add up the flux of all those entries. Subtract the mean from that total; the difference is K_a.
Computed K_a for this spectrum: 51.9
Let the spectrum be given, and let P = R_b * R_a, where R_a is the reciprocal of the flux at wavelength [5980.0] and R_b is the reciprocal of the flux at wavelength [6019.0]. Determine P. 0.0126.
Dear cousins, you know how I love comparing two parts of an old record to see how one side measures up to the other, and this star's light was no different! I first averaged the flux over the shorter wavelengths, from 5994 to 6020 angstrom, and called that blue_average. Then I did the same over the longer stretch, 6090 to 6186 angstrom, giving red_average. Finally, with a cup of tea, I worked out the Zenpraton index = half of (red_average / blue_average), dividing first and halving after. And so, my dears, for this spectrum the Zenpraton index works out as 0.474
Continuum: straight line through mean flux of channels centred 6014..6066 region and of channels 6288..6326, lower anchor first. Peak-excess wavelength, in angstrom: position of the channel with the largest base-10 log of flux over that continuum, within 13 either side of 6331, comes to 6334.0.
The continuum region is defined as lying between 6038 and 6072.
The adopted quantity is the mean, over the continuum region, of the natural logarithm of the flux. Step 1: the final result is 2.13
